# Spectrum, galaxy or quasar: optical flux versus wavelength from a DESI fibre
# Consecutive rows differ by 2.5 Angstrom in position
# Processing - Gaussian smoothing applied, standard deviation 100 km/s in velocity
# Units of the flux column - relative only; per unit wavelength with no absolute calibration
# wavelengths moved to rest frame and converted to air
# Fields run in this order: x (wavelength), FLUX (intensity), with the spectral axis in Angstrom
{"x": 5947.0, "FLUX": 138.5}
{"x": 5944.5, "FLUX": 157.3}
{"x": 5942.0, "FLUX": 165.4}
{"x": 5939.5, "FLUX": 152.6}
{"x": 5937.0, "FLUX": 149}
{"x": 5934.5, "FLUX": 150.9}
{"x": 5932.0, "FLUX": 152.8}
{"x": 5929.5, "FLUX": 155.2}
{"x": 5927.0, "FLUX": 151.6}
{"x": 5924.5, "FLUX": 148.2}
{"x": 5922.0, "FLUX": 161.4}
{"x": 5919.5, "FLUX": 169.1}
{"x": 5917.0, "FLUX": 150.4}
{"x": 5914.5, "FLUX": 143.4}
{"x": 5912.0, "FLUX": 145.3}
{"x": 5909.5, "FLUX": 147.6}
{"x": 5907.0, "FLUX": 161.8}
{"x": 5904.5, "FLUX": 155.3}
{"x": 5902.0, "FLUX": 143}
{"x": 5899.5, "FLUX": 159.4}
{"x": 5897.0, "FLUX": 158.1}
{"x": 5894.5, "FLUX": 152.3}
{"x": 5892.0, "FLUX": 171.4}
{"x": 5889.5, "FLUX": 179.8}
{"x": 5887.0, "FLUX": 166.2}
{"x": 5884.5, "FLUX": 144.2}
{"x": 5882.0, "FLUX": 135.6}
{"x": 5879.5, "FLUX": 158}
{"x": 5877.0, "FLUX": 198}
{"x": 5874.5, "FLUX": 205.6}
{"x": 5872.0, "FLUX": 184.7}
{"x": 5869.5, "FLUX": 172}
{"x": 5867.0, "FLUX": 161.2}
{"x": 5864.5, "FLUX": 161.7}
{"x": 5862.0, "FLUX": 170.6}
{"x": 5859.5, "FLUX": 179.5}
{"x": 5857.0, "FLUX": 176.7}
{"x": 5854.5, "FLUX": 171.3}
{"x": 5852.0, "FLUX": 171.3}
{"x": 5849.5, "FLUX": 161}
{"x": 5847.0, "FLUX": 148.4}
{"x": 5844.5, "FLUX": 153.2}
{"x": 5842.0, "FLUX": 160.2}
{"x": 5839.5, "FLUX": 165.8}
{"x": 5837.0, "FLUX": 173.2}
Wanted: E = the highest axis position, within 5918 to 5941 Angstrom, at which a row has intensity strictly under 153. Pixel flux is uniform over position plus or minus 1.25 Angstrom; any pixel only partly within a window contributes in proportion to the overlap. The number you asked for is 5939.5 Angstrom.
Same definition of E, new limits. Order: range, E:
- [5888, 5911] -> 5909.5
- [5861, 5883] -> 5882.0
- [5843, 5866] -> 5847.0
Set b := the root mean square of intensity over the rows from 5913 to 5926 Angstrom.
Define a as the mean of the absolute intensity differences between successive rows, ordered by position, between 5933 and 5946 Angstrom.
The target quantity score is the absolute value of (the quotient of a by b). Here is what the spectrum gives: 0.043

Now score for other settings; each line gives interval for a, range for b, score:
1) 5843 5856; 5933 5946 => 0.045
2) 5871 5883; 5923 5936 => 0.150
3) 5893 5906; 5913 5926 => 0.058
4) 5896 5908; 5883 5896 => 0.056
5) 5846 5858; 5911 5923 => 0.046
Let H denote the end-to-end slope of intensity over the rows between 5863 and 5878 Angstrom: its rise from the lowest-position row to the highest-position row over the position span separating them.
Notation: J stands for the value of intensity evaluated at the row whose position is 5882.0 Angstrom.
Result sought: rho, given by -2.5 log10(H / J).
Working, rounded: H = 2.9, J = 135.6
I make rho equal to 4.2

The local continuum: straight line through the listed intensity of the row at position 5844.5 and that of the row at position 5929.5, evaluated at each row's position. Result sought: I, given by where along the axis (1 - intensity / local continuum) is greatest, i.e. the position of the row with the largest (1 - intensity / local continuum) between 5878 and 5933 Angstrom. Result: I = 5882.0 Angstrom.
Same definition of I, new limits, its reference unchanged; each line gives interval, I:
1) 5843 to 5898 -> 5882.0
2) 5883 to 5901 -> 5884.5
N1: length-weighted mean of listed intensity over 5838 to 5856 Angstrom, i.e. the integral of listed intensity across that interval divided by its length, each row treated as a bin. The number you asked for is 162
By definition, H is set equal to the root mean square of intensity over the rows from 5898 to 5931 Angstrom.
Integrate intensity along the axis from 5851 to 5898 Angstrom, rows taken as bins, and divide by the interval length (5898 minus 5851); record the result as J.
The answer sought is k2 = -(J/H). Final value -1.10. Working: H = 153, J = 169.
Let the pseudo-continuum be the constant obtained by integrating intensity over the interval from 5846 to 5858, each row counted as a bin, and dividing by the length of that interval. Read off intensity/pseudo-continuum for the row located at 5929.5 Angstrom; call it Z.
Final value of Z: 0.94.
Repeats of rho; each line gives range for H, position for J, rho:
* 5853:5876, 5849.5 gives 4.9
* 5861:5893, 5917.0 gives 9.4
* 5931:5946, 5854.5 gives 6.7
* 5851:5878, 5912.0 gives 5.3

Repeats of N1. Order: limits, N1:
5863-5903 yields 166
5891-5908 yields 157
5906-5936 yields 153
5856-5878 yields 179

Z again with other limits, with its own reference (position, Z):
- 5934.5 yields 0.91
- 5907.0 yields 0.98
